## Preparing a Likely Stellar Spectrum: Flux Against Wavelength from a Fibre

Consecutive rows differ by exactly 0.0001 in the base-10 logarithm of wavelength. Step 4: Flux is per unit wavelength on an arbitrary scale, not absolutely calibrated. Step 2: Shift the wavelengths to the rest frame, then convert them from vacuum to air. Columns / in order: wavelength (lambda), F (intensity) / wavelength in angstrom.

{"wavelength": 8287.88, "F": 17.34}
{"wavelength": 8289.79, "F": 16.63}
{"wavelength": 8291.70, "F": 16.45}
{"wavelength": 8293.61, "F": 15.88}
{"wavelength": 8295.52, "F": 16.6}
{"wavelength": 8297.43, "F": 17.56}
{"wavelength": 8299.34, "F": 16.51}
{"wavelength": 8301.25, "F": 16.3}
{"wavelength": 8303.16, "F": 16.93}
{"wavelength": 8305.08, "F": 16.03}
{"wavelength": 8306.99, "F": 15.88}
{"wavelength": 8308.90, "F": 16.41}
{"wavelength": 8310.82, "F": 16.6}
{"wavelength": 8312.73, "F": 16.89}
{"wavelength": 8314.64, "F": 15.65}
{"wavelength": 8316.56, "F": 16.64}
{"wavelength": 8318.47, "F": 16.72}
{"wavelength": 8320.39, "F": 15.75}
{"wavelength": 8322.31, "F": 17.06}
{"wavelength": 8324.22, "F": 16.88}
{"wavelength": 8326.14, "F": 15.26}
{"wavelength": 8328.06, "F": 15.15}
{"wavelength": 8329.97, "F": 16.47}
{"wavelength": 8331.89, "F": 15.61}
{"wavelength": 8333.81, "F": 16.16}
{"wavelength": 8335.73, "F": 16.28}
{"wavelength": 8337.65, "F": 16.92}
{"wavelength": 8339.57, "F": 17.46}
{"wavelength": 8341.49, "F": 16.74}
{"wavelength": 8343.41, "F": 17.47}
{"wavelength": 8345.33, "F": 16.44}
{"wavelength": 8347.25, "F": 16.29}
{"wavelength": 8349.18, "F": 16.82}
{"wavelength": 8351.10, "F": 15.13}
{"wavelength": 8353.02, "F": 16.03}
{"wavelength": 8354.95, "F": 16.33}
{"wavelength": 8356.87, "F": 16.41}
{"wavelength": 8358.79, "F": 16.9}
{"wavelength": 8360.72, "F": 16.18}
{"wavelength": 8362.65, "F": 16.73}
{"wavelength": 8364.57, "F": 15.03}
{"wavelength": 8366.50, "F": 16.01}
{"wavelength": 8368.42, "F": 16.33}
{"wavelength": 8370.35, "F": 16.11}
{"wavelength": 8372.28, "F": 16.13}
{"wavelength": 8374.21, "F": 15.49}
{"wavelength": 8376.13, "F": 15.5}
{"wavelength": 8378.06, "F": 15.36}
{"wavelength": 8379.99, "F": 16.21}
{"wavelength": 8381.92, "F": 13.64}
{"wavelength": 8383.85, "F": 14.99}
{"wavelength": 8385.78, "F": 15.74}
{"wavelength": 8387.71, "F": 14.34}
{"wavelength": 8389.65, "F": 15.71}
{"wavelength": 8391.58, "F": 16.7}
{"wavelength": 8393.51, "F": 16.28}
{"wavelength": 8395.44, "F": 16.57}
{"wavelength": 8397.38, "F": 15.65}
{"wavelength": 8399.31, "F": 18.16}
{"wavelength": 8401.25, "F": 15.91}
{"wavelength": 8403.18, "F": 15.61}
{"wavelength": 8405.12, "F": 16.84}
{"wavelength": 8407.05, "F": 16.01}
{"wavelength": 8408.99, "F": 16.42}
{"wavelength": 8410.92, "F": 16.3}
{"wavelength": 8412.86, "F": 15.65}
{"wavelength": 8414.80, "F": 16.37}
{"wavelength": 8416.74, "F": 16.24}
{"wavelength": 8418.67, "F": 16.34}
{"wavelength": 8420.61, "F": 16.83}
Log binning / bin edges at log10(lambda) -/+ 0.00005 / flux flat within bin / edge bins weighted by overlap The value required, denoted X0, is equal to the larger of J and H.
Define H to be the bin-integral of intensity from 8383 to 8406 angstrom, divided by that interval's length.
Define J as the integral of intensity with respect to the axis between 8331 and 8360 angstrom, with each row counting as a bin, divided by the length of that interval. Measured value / 16.5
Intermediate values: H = 16.04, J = 16.46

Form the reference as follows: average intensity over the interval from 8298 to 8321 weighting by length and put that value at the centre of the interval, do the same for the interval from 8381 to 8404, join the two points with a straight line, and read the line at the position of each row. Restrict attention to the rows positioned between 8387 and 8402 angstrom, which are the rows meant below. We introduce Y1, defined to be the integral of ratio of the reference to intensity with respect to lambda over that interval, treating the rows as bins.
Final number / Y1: 15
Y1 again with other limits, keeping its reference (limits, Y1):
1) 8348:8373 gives 25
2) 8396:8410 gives 13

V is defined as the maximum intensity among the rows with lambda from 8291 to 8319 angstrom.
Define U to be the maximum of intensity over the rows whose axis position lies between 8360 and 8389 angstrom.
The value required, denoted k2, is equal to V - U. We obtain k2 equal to 0.8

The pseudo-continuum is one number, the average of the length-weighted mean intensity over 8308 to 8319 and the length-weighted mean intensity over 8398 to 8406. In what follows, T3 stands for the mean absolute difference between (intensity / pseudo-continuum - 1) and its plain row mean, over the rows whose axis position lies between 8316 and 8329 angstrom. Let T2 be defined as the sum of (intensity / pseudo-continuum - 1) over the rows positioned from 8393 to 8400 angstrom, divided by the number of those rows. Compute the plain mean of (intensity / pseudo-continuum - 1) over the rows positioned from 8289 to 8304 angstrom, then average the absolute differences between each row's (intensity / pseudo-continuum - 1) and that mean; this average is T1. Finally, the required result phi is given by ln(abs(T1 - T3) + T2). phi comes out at -3.5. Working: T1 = 0.020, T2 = 0.008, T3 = 0.043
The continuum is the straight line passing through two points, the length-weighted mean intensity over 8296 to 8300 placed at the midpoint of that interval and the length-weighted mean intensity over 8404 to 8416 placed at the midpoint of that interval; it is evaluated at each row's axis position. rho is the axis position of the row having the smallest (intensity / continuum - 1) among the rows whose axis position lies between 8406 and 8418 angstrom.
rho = 8412.86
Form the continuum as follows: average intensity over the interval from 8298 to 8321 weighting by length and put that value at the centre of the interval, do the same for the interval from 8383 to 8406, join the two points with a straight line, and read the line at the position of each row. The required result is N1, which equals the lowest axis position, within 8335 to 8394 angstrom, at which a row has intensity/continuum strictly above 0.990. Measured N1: 8335.73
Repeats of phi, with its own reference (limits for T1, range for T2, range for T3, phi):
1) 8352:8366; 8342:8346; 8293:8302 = -3.6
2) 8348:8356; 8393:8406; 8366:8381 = -5.5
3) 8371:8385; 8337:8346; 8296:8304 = -3.3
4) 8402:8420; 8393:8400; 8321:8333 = -3.4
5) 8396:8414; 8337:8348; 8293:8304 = -3.5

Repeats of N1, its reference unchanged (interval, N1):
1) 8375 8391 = 8379.99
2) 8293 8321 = 8295.52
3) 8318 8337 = 8318.47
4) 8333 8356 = 8333.81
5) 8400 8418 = 8401.25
